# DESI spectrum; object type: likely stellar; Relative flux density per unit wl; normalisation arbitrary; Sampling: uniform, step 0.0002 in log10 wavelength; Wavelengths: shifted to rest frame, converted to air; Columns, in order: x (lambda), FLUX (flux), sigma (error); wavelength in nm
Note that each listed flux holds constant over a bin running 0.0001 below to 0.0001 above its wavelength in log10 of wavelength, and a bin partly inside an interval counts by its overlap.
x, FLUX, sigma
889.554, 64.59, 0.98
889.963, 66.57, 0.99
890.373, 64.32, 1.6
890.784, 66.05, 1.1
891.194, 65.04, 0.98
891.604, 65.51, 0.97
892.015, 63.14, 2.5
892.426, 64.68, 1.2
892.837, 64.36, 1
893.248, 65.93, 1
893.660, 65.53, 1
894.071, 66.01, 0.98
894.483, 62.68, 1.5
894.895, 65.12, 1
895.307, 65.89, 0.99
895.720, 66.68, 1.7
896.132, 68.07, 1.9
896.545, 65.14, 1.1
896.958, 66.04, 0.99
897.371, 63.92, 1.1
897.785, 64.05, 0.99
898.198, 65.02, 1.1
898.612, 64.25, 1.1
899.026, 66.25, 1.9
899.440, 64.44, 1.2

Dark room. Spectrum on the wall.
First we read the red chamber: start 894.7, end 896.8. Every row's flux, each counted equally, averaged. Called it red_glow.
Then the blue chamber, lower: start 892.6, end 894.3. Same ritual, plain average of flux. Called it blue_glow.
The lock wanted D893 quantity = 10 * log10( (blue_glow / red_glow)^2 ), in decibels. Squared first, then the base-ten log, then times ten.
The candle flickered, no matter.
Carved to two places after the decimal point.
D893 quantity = -0.10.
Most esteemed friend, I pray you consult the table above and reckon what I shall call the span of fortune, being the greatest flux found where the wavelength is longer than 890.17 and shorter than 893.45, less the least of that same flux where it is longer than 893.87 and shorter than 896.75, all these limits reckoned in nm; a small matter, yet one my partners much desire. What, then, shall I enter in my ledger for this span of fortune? 3.4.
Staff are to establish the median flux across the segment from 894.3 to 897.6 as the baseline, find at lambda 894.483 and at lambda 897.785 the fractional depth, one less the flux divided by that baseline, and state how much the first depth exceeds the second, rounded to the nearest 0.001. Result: 0.021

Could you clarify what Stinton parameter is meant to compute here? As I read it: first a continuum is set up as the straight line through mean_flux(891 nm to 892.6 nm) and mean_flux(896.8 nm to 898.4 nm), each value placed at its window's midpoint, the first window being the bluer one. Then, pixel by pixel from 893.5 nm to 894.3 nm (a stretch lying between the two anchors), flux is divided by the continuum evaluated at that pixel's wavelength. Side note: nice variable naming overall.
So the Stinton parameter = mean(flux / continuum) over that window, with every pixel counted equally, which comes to 1.017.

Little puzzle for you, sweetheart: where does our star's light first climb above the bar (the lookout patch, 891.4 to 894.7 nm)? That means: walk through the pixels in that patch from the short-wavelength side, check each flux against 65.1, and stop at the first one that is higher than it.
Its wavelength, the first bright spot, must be 891.604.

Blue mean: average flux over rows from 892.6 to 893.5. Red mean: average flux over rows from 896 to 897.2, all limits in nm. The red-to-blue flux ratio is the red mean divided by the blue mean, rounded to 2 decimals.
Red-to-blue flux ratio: 1.02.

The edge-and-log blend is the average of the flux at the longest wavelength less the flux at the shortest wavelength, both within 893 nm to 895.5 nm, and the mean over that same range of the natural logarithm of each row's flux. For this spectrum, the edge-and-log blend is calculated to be 2.07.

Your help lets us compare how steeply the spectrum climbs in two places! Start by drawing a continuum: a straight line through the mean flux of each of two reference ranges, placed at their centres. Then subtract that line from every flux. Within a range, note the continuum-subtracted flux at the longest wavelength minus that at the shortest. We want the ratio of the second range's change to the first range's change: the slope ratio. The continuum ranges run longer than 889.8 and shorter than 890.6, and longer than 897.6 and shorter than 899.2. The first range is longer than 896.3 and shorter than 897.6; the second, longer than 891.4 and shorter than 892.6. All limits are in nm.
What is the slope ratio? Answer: 0.67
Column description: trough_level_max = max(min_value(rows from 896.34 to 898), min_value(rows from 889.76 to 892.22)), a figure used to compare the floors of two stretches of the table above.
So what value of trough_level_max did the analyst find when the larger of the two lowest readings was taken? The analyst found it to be 63.9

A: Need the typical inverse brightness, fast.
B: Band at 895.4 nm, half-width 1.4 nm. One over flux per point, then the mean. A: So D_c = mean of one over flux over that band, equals 0.0152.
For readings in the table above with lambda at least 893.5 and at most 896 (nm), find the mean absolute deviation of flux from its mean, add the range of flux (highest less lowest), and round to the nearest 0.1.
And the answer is 4.9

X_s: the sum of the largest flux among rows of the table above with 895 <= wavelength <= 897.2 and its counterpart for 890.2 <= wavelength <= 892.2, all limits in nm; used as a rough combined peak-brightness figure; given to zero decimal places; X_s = 134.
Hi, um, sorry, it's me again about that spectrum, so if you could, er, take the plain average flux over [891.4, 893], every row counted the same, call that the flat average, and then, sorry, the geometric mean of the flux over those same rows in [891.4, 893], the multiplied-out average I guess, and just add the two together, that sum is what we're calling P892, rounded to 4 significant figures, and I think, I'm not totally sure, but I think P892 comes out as 128.8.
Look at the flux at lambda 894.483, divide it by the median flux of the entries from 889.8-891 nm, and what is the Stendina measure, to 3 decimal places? 0.949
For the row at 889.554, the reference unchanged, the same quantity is 0.978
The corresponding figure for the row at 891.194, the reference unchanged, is 0.985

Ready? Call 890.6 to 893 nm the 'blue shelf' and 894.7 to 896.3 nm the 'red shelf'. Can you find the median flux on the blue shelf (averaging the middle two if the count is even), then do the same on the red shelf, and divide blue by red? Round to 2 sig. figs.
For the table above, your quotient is 0.98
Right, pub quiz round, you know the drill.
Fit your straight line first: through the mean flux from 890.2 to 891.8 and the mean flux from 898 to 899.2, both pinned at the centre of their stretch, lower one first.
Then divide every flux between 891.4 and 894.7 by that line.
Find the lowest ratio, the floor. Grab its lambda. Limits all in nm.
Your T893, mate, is 894.483 nm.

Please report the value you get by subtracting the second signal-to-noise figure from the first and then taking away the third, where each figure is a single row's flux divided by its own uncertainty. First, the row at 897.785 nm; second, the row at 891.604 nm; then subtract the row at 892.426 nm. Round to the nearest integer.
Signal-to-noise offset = -57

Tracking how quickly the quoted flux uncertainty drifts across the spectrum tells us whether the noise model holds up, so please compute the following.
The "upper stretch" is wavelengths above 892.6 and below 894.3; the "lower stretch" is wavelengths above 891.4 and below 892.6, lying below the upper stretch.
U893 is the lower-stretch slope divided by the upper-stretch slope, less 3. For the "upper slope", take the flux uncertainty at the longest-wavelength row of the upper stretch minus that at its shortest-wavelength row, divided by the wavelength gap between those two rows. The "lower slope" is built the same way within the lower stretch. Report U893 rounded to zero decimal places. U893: -20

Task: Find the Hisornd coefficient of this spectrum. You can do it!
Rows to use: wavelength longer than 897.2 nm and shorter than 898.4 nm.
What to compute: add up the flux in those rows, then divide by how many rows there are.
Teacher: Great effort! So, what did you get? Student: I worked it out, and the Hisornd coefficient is 64.3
